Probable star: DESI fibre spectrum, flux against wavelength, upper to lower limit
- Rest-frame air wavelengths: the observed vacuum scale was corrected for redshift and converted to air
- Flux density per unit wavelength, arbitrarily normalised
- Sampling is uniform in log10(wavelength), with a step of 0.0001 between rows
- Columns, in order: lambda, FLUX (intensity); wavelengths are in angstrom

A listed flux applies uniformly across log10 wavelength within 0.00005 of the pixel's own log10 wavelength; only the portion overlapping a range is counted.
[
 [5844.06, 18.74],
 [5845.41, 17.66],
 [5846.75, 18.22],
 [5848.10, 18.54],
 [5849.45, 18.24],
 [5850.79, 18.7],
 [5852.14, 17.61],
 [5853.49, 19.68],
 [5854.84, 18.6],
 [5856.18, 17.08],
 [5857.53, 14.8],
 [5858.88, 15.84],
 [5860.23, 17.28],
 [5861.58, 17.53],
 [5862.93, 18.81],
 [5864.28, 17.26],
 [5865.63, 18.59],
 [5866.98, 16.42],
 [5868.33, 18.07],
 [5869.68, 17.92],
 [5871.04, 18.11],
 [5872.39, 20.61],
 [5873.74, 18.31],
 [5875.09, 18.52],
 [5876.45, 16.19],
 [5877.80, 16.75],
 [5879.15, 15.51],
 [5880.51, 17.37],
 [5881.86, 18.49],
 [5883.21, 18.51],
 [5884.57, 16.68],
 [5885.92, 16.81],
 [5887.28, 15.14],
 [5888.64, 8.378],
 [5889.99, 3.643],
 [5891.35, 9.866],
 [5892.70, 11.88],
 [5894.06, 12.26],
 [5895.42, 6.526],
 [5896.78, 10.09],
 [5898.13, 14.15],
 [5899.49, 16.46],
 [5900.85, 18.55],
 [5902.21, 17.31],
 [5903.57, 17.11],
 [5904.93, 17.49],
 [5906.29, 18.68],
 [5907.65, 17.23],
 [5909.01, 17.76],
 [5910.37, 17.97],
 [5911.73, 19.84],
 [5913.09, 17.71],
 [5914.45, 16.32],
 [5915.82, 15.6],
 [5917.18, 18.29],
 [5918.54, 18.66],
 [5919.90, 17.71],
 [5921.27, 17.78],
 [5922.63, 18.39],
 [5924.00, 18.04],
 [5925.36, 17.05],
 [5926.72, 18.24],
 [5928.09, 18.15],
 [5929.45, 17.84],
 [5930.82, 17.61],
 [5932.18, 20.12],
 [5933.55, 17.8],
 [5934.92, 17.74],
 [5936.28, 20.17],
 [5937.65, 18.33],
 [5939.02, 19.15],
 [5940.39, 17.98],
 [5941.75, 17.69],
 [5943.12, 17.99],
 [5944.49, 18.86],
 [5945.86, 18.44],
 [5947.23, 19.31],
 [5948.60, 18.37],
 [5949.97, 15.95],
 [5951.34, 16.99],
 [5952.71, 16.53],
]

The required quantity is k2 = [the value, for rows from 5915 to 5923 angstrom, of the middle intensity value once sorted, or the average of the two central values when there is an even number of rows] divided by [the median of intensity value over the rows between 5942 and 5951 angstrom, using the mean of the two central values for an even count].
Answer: 0.980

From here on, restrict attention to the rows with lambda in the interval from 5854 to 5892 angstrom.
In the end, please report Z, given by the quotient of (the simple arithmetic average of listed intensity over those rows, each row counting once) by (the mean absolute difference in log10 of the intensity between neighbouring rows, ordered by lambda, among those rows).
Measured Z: 242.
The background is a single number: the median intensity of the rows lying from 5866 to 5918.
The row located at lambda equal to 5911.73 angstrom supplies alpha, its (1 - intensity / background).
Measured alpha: -0.16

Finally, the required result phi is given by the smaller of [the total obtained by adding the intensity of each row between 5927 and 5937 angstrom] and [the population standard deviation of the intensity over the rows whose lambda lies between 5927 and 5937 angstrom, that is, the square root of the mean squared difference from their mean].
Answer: 1.06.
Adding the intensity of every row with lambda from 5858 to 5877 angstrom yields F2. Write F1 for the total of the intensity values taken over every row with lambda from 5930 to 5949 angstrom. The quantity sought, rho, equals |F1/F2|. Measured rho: 1.04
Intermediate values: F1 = 260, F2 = 249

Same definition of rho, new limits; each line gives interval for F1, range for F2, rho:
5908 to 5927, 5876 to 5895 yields 1.26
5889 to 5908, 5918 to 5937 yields 0.75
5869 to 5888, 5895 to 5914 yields 1.08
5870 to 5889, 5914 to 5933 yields 0.94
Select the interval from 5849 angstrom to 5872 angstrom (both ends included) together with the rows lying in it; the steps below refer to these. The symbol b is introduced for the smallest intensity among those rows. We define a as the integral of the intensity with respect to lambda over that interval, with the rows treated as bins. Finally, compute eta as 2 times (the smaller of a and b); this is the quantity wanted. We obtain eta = 30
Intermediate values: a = 407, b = 14.8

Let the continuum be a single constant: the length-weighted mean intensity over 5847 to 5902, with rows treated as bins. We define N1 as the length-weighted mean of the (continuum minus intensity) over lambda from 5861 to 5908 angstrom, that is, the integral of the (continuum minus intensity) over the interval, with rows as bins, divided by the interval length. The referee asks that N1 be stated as 0.3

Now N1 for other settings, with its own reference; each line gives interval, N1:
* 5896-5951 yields -1.7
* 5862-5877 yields -2.1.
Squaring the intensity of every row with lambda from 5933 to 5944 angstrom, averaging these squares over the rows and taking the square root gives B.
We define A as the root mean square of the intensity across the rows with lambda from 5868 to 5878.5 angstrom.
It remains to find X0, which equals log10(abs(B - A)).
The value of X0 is -0.6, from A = 18.1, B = 18.4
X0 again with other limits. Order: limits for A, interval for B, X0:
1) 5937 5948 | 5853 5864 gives 0.0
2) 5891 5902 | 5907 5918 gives 0.7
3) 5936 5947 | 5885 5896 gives 0.9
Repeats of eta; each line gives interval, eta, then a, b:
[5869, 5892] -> 7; 361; 3.643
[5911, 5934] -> 31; 413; 15.6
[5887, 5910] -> 7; 315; 3.643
